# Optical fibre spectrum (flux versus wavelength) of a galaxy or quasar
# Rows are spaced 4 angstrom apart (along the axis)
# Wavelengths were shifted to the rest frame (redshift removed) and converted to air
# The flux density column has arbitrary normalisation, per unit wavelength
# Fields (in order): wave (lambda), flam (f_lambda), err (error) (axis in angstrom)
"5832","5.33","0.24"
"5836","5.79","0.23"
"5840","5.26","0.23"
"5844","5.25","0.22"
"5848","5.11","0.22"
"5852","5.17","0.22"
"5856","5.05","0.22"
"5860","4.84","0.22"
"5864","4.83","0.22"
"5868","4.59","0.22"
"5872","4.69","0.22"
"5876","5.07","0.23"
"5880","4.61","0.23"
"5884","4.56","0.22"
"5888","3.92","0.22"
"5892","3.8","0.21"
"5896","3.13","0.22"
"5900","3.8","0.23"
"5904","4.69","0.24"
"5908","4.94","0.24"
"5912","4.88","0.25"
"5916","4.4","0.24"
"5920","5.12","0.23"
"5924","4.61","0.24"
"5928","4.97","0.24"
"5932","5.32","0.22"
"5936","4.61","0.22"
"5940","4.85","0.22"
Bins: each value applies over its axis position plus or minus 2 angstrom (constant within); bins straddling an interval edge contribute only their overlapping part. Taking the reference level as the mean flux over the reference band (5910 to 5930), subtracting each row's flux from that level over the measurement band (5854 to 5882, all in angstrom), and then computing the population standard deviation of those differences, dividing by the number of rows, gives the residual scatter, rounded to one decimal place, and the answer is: 0.2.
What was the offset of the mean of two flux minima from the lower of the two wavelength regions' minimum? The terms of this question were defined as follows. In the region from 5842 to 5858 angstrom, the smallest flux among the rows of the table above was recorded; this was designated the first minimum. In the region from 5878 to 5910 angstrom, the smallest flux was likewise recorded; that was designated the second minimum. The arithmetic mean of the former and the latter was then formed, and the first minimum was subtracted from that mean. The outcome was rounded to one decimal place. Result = -1.0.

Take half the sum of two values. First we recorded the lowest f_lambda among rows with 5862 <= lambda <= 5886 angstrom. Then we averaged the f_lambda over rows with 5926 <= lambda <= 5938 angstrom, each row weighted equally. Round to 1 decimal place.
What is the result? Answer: 4.8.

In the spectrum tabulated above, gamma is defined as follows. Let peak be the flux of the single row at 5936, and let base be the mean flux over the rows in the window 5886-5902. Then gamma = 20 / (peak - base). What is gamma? 21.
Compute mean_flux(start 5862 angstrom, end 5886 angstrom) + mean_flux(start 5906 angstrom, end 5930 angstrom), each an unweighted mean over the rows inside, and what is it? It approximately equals 9.5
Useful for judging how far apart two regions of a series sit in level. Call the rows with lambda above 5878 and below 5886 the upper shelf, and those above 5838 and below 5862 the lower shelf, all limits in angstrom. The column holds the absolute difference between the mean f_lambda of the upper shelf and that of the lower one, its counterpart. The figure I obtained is 0.53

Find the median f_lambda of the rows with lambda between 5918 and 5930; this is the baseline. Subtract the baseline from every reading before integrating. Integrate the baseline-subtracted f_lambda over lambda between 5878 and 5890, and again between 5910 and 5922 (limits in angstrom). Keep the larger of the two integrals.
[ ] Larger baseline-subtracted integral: -2.0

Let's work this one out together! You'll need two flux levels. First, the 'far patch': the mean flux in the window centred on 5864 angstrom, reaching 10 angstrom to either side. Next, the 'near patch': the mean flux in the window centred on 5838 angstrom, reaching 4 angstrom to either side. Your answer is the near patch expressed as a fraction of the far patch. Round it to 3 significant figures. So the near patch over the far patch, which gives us 1.15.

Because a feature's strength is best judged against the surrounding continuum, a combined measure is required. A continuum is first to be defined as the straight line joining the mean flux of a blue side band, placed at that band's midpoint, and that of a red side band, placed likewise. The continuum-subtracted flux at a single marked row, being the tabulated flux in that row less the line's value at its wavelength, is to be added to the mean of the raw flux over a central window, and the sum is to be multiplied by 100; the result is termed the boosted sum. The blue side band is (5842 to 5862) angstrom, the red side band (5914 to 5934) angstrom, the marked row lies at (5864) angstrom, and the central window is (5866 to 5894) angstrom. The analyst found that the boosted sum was 424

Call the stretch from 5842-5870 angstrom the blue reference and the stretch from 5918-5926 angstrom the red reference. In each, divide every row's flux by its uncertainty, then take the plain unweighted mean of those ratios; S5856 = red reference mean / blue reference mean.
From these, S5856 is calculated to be 0.92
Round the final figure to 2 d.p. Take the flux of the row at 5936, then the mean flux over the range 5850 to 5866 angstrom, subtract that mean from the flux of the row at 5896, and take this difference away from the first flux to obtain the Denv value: 6.45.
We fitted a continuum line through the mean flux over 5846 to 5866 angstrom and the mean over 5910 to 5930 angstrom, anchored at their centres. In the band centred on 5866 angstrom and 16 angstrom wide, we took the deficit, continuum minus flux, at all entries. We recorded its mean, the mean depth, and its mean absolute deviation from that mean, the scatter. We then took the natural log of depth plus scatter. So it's -1.2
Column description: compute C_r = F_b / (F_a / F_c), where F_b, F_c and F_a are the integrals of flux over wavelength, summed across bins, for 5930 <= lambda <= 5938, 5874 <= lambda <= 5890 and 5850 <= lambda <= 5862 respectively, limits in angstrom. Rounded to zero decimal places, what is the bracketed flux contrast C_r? 48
